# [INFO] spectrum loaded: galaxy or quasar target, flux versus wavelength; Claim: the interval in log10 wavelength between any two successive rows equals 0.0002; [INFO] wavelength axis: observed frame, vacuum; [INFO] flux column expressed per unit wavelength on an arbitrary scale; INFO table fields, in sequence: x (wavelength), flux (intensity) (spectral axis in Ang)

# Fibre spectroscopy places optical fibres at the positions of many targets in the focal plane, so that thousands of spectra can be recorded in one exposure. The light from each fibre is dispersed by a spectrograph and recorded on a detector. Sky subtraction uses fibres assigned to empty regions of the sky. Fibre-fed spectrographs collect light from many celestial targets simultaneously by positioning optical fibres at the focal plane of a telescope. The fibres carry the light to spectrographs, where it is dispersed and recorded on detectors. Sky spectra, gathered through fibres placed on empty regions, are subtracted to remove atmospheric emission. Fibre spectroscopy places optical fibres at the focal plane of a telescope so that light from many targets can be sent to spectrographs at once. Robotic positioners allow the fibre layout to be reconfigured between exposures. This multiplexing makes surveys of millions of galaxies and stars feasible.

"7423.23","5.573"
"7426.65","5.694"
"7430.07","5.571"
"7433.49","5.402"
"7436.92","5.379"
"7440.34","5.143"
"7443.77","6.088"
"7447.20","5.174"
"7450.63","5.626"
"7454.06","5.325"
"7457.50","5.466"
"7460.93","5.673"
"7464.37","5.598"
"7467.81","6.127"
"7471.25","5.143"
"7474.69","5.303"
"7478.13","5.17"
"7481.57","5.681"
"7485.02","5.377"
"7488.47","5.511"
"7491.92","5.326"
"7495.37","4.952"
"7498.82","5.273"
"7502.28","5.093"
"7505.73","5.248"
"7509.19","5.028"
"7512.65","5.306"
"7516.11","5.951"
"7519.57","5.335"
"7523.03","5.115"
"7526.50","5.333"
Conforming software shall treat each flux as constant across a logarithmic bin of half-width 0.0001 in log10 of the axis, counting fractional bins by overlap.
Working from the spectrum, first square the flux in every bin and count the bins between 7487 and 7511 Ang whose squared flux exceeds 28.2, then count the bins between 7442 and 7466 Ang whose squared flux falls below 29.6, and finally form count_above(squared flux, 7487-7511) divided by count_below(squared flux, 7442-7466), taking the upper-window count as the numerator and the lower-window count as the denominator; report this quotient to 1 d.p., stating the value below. 1.0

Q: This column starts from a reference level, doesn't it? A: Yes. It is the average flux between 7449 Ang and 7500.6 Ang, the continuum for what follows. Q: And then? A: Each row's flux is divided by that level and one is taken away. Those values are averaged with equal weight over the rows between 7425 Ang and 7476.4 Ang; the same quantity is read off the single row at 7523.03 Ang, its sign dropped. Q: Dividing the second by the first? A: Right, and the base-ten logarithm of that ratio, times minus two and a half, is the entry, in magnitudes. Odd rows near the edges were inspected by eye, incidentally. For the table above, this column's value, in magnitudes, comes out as -1.5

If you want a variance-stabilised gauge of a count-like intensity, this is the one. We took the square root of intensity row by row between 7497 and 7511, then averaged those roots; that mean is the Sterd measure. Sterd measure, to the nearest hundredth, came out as 2.27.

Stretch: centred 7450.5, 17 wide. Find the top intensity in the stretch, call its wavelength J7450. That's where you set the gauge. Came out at 7443.77 Ang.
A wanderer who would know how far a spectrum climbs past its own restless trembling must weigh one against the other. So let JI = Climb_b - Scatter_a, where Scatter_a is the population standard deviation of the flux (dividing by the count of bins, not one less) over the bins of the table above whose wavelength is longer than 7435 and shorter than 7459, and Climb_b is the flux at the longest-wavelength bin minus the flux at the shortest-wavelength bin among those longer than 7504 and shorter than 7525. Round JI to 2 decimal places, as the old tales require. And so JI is -0.43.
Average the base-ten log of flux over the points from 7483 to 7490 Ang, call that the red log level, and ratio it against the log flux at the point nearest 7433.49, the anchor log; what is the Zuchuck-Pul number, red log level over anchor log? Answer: 1.00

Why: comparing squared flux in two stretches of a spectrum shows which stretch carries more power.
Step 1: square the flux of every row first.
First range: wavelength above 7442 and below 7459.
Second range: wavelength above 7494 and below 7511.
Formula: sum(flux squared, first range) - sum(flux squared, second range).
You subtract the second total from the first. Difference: 23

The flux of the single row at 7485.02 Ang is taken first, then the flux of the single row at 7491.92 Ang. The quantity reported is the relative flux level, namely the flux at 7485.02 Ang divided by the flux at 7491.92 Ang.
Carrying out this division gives 1.01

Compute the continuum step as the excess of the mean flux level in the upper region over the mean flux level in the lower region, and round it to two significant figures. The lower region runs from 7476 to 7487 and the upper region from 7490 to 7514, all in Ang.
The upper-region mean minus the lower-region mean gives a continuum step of -0.23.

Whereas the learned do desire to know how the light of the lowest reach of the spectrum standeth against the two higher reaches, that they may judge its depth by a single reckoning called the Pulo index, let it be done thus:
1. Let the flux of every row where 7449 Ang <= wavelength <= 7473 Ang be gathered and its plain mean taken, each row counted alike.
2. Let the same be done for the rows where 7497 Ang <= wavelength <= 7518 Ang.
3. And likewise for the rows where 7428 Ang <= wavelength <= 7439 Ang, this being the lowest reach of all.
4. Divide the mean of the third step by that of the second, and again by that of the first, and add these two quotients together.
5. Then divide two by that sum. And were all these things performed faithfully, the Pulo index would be 0.998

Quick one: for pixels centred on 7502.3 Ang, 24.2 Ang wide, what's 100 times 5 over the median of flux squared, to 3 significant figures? 18.2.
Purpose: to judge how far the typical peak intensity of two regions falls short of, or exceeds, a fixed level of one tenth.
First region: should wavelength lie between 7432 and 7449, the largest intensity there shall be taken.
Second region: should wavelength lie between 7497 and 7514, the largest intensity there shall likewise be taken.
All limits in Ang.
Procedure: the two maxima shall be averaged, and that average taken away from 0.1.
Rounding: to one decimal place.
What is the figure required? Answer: -5.6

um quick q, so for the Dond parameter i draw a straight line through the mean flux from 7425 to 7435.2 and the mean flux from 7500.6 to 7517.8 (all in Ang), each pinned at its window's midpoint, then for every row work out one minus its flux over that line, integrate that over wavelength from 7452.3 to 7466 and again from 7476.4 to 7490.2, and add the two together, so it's -0.20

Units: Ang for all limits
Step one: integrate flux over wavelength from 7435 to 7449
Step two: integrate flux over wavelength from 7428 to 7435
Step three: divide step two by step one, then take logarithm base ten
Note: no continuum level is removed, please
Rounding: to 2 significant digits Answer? -0.30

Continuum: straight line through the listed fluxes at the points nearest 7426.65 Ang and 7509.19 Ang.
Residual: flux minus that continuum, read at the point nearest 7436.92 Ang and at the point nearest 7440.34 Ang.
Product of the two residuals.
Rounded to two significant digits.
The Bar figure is 0.10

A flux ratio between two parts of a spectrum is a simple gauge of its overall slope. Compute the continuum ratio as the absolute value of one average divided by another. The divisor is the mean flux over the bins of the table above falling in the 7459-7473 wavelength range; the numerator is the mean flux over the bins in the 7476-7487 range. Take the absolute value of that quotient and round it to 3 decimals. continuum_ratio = 0.960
